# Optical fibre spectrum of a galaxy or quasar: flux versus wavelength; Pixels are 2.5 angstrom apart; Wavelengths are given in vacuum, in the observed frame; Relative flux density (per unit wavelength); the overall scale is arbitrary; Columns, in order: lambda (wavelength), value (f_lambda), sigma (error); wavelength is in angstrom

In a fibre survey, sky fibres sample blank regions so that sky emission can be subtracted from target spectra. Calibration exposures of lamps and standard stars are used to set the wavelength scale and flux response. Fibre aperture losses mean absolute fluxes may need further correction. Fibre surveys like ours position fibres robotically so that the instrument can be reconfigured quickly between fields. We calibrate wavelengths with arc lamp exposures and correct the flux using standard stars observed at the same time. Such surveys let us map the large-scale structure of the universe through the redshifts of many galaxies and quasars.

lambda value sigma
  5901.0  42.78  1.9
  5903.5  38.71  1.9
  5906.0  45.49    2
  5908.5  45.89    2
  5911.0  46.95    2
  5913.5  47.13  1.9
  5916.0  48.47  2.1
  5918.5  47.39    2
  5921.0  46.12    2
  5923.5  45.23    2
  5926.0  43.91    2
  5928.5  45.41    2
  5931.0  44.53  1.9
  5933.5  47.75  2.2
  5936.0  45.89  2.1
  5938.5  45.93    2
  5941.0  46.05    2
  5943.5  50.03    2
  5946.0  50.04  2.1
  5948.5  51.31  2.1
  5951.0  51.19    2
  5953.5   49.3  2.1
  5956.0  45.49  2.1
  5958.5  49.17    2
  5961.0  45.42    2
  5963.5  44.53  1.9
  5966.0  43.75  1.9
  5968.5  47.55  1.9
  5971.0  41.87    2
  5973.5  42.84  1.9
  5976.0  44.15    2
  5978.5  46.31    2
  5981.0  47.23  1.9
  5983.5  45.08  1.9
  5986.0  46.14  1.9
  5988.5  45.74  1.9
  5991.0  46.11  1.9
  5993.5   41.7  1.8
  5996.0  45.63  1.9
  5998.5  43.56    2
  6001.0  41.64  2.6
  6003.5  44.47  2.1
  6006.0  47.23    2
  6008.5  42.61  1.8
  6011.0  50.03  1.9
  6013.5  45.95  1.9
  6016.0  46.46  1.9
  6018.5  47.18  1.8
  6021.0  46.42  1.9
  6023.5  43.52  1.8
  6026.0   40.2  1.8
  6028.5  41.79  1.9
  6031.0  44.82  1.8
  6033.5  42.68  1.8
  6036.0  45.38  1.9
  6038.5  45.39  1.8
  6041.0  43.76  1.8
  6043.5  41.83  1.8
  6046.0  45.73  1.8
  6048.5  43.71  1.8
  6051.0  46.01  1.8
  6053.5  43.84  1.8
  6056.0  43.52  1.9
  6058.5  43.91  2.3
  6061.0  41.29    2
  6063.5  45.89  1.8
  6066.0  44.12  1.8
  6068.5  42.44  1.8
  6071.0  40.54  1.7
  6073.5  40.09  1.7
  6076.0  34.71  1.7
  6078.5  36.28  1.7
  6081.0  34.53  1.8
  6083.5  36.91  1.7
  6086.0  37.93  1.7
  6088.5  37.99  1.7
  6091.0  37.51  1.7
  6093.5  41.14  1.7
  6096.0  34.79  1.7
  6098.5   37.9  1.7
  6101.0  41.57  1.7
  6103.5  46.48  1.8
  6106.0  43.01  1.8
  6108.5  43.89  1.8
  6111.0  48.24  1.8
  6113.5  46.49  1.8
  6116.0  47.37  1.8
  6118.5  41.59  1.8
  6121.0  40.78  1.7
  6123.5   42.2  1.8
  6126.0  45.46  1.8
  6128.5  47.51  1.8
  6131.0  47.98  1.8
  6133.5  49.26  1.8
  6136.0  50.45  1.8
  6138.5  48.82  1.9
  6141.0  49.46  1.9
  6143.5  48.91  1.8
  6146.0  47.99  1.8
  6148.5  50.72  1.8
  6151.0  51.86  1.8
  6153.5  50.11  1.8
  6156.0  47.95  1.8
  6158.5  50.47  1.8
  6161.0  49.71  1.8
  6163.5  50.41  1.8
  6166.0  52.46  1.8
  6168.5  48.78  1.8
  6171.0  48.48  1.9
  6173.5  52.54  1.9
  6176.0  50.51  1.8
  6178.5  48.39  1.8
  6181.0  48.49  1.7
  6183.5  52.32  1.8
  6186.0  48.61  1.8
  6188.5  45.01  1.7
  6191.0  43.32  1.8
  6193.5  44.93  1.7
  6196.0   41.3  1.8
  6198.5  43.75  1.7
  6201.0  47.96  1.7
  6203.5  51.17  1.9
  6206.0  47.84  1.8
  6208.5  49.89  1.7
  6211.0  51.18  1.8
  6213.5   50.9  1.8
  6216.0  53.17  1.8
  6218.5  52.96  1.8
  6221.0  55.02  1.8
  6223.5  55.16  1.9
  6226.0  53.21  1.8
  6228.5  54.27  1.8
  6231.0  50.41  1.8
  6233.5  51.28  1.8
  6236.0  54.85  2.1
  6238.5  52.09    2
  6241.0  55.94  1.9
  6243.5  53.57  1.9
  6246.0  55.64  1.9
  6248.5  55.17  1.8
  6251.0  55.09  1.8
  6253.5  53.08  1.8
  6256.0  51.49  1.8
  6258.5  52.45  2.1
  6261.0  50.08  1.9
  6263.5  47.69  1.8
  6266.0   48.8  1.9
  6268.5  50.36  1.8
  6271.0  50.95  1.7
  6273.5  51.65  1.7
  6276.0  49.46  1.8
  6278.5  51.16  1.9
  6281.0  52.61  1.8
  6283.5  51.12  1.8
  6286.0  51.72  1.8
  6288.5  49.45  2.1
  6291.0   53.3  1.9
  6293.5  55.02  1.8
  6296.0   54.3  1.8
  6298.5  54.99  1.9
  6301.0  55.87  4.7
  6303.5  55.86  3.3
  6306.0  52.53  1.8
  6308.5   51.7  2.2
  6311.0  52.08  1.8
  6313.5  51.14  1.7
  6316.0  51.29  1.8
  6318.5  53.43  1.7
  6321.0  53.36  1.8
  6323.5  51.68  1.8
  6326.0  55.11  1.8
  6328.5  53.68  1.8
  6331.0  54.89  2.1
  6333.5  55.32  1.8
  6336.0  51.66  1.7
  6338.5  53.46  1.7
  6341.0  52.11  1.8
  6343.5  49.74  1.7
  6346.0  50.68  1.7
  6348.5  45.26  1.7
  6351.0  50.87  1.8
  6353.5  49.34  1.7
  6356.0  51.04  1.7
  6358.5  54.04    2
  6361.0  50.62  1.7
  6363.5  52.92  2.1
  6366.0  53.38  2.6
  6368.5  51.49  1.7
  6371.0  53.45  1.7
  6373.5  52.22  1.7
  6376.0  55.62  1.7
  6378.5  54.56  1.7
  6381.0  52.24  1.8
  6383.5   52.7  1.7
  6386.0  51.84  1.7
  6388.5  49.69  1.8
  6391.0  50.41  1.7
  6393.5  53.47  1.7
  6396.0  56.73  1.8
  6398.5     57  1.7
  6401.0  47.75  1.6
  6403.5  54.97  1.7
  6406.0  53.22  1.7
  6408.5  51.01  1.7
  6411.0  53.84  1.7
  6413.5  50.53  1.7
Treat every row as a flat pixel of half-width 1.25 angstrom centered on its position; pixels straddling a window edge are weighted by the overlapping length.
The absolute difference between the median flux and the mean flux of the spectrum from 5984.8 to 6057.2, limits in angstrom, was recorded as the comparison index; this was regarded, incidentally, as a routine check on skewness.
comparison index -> 0.23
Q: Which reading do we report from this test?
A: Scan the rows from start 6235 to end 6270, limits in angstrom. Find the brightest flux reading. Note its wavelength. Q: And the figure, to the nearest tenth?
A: 6241.0 angstrom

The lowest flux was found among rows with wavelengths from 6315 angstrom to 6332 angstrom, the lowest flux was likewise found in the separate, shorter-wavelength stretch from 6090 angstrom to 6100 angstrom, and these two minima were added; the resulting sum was 86.1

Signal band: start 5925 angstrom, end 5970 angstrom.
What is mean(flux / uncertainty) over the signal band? 23.4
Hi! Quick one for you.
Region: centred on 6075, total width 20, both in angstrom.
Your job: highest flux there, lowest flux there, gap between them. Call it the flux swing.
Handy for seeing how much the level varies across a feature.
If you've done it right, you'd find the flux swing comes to 9.6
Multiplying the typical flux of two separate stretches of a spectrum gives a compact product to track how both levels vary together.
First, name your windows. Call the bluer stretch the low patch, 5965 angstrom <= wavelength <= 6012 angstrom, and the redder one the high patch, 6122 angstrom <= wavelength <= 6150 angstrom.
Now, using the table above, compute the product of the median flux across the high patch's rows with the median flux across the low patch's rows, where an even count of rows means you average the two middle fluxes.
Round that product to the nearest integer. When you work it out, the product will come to 2201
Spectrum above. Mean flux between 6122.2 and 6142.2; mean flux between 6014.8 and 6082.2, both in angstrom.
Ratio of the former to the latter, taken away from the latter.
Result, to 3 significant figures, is 41.7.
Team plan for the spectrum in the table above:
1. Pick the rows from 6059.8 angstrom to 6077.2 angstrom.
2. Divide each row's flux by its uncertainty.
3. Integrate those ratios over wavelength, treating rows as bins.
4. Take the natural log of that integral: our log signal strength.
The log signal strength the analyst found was 6.0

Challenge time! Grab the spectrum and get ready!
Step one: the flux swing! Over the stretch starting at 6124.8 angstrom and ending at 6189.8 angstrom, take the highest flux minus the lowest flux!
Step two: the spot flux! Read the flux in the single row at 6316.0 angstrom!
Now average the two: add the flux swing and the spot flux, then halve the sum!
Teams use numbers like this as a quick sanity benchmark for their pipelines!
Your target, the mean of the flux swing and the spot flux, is 29.4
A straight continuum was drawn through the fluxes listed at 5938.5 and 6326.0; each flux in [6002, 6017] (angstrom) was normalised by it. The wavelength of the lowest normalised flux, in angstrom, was 6008.5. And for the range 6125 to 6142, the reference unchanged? 6126.0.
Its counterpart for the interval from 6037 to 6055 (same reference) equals 6043.5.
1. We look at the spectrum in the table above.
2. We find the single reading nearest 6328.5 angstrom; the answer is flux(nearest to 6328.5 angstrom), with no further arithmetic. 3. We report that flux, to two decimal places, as 53.68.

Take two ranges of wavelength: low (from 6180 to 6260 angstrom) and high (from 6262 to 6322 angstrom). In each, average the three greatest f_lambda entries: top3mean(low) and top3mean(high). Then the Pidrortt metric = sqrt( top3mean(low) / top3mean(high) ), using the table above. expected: 1.00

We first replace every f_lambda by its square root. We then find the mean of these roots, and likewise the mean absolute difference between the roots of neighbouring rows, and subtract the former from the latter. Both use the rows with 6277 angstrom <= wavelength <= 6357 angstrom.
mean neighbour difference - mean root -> -7.1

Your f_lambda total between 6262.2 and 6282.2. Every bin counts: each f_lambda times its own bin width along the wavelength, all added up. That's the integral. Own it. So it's 1007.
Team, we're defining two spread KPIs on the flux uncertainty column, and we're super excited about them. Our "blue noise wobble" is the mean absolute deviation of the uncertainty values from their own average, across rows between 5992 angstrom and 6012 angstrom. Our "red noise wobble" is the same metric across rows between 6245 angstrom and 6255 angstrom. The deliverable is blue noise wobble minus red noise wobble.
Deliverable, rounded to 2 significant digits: 0.13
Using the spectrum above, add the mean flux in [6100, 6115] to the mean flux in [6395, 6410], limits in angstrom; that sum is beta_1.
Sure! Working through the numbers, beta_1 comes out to 98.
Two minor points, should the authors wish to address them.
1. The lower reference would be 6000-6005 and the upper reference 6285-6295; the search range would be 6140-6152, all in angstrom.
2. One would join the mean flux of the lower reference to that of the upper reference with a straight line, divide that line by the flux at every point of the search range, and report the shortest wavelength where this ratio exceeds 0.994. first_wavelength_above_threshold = 6146.0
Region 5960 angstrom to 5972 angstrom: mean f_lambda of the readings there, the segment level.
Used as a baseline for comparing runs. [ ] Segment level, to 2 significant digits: 45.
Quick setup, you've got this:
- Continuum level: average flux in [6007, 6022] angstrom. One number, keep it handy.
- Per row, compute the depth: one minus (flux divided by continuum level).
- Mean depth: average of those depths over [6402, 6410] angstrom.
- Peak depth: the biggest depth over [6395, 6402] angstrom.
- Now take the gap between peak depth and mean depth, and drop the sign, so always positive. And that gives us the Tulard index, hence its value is 0.11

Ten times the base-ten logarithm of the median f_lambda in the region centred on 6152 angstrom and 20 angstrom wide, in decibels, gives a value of 17.0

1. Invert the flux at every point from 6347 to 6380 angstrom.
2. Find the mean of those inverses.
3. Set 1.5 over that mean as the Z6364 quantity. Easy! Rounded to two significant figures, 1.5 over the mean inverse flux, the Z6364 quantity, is 78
